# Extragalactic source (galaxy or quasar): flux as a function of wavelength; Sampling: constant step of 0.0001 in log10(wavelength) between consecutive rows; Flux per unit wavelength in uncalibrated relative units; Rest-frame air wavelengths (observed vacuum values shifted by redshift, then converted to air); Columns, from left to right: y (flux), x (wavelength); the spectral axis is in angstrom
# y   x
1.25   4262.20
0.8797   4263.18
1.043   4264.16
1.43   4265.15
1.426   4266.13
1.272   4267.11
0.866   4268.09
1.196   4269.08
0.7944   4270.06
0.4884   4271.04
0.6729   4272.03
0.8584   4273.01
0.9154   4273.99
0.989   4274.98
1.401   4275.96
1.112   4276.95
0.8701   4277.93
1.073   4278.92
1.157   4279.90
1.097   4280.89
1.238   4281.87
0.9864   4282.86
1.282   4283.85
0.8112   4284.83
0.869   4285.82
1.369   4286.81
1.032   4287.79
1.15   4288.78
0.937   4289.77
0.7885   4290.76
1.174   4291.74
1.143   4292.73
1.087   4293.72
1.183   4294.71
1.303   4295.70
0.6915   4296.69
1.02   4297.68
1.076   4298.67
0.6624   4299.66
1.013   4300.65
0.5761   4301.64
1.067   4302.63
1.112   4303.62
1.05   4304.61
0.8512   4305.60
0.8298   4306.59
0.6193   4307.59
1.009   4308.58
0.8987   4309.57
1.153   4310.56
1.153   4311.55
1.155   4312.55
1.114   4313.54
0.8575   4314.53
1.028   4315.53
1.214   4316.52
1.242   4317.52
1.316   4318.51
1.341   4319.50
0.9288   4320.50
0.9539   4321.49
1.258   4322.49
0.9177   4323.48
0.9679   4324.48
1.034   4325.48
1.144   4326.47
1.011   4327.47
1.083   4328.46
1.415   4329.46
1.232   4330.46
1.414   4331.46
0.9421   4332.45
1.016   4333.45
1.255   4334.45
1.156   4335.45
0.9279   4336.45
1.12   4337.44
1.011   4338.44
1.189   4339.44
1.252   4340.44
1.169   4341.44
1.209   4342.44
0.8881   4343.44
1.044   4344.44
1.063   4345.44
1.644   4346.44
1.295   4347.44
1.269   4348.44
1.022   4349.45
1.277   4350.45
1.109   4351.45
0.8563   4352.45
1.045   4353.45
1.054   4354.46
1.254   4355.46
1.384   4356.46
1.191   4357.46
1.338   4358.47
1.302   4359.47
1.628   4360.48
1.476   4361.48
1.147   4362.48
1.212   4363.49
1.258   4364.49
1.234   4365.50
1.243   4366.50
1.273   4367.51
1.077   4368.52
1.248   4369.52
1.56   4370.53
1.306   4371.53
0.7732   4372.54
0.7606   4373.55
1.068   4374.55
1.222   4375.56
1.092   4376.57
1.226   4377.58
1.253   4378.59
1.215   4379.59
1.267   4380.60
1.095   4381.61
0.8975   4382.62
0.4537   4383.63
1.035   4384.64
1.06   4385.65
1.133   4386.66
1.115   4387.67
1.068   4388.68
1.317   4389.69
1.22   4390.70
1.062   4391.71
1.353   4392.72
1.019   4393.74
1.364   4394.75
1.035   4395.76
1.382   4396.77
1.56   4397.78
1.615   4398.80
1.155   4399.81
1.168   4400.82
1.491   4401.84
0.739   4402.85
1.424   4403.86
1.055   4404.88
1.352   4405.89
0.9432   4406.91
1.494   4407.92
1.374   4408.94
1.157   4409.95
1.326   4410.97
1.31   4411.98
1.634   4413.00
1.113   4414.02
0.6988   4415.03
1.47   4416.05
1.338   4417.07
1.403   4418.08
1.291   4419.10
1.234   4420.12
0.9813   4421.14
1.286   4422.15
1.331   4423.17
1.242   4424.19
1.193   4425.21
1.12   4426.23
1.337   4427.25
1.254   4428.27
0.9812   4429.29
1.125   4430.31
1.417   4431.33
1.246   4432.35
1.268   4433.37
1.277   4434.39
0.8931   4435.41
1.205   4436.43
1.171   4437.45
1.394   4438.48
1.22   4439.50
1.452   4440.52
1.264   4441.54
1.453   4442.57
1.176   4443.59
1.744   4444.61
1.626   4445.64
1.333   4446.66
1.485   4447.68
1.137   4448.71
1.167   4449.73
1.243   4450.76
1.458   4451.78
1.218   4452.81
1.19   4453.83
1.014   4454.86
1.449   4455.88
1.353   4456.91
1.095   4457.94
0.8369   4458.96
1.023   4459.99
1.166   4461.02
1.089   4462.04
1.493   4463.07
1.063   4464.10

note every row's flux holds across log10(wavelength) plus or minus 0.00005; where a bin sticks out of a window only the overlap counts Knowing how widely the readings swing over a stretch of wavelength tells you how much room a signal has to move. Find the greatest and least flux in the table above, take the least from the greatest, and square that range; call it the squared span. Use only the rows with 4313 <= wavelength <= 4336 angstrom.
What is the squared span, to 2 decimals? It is 0.31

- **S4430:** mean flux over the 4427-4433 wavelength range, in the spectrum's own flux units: 1.2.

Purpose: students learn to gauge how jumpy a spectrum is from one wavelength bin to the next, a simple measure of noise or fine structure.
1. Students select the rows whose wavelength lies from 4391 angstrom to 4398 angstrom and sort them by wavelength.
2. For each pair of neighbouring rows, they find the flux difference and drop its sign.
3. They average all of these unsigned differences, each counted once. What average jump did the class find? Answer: 0.30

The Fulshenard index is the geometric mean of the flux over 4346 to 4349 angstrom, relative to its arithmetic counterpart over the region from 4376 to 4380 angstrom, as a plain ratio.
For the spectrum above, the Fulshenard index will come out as 1.16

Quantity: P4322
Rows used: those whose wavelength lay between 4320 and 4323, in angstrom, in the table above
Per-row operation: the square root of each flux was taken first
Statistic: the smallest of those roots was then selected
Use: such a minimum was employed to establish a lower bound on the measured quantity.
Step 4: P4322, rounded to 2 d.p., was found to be 0.96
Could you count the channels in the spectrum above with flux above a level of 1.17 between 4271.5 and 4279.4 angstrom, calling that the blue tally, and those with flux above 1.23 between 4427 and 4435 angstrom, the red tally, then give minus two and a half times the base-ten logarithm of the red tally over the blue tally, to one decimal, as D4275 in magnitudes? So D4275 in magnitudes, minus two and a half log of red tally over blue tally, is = -1.9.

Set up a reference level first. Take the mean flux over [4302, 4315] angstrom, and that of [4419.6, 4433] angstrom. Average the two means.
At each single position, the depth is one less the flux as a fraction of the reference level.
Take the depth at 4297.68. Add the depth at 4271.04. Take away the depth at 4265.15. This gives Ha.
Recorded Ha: 0.9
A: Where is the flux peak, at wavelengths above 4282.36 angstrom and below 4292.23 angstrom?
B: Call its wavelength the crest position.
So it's 4286.81 angstrom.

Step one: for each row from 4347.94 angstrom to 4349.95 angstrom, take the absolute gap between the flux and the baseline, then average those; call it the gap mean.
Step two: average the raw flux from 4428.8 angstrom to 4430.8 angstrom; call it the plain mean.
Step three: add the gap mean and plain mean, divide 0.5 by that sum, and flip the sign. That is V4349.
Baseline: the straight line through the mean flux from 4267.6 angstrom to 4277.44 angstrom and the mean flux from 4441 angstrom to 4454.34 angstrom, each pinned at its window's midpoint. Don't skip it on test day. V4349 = -0.42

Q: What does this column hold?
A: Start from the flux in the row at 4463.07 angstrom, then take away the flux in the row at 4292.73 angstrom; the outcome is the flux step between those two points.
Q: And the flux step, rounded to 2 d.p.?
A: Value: 0.35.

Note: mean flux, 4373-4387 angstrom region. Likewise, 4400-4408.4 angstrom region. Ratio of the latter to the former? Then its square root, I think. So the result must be 1.07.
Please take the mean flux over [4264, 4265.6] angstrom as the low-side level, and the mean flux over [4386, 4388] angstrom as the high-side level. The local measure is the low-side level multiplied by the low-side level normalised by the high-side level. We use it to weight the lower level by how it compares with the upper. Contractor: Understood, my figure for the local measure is 1.4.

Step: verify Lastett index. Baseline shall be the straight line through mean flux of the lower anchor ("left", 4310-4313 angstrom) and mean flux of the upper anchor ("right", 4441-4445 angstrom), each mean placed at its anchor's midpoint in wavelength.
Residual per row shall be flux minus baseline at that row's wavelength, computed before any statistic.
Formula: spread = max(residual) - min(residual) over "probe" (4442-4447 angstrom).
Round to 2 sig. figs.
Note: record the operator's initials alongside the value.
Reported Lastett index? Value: 0.57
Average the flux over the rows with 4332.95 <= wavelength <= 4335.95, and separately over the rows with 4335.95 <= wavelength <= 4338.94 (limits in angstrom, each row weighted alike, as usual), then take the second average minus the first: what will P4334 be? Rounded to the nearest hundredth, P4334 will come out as -0.12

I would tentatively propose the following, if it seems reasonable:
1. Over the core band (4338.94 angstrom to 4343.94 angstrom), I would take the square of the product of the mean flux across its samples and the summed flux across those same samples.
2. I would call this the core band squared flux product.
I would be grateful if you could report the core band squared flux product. 42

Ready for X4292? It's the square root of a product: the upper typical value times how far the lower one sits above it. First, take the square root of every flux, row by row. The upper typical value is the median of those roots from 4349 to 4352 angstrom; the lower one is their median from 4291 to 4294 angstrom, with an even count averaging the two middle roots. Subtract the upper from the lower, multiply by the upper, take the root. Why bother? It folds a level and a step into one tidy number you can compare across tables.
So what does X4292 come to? 0.130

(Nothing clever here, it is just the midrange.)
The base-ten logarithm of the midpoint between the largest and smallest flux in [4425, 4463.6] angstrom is 0.11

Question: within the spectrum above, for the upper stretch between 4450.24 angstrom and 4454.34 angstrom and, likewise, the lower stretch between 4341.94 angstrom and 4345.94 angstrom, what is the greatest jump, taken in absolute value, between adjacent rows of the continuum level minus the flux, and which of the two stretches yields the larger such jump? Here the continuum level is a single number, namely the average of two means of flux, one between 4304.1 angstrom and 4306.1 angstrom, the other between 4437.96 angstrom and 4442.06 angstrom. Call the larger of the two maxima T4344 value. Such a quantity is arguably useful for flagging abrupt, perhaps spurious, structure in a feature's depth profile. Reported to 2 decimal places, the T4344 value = 0.32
